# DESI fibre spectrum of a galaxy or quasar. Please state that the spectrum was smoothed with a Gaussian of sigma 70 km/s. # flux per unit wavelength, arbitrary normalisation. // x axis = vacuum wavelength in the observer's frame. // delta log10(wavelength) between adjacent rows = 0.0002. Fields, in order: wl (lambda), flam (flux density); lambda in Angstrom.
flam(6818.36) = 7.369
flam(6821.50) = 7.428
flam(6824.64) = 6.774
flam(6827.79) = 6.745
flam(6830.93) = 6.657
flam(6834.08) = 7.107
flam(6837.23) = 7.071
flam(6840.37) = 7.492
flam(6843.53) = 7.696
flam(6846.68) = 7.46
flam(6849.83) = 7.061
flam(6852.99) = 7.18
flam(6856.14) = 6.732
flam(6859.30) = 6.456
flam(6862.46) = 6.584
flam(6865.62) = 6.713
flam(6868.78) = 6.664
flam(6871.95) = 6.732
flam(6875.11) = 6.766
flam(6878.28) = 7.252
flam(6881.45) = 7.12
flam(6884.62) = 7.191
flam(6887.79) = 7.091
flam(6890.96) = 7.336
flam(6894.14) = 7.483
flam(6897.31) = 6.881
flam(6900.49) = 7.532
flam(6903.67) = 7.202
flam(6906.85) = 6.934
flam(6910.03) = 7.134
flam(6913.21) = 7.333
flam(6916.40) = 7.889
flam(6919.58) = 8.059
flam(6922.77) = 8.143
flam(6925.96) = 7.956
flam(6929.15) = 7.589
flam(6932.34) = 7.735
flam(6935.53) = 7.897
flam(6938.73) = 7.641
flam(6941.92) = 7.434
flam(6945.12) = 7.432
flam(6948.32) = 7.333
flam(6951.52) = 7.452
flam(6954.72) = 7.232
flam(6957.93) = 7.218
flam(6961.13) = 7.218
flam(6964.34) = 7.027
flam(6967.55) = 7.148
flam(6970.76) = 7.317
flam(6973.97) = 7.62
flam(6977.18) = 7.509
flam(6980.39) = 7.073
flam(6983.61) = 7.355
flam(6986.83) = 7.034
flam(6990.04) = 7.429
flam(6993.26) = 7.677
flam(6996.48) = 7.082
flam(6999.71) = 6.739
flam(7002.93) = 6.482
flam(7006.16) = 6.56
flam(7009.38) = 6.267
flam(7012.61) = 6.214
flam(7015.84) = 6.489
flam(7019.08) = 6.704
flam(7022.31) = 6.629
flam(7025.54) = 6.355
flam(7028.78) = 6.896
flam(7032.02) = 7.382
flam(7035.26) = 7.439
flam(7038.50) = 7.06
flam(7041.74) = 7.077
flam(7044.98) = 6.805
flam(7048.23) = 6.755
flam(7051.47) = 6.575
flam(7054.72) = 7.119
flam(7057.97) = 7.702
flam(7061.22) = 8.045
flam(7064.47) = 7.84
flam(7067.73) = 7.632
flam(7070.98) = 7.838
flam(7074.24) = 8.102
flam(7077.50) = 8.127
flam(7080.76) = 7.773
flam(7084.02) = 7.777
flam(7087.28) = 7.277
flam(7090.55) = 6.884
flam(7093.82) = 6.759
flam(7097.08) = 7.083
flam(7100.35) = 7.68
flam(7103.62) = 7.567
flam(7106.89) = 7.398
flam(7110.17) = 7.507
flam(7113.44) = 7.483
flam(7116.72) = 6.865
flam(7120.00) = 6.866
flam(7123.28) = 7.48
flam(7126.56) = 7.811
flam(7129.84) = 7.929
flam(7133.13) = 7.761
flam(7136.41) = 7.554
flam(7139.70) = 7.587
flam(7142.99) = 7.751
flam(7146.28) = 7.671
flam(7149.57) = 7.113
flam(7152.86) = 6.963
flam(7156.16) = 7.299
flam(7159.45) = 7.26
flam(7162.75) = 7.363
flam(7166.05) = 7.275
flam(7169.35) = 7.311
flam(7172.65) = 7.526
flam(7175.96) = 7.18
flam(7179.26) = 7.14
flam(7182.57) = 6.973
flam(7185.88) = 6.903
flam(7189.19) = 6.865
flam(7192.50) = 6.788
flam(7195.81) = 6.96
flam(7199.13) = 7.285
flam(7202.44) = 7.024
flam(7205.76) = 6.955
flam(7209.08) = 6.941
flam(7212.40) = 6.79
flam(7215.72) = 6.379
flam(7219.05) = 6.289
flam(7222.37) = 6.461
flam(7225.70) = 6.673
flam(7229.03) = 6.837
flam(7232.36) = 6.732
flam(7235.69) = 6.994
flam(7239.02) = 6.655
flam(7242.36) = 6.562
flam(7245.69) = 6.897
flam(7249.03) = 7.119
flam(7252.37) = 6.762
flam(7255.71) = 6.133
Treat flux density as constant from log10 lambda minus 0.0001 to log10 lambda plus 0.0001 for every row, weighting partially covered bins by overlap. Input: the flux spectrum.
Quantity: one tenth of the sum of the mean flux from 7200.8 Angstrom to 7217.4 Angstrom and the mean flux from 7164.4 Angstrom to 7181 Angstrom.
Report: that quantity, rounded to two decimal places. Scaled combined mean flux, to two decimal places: 1.41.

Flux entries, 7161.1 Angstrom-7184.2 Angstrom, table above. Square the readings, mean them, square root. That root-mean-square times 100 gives 725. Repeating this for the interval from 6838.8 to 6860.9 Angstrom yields 717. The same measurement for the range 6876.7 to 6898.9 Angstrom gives 720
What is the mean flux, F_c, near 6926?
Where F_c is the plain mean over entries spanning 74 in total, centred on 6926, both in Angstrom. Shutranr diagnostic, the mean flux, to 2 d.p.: 7.48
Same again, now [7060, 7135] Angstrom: 7.54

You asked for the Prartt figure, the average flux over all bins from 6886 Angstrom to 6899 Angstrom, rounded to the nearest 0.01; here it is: 7.20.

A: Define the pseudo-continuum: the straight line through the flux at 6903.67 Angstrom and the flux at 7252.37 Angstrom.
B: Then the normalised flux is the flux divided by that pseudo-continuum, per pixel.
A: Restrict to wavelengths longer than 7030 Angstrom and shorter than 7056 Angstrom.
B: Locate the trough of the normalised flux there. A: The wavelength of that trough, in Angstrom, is 7051.47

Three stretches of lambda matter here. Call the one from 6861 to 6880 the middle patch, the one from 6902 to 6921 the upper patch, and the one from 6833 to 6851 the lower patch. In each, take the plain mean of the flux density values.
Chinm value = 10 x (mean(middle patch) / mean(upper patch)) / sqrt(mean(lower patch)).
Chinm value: 3.38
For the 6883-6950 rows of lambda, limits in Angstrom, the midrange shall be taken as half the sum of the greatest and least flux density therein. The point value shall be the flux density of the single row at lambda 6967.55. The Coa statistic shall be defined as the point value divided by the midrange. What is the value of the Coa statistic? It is 0.95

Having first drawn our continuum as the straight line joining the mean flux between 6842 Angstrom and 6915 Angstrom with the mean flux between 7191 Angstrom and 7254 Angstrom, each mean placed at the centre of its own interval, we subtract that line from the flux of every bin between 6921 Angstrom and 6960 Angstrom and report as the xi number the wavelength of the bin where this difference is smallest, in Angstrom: 6957.93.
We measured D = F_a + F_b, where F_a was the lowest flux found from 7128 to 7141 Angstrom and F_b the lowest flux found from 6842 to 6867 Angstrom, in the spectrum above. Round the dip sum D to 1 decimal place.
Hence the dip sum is 14.0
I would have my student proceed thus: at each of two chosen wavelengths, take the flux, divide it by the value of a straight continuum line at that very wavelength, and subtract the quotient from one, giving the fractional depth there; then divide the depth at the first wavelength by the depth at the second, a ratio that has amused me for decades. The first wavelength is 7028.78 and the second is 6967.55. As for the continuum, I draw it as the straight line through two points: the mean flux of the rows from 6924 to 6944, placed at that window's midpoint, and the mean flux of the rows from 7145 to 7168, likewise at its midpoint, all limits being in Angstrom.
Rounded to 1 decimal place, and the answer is 1.3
